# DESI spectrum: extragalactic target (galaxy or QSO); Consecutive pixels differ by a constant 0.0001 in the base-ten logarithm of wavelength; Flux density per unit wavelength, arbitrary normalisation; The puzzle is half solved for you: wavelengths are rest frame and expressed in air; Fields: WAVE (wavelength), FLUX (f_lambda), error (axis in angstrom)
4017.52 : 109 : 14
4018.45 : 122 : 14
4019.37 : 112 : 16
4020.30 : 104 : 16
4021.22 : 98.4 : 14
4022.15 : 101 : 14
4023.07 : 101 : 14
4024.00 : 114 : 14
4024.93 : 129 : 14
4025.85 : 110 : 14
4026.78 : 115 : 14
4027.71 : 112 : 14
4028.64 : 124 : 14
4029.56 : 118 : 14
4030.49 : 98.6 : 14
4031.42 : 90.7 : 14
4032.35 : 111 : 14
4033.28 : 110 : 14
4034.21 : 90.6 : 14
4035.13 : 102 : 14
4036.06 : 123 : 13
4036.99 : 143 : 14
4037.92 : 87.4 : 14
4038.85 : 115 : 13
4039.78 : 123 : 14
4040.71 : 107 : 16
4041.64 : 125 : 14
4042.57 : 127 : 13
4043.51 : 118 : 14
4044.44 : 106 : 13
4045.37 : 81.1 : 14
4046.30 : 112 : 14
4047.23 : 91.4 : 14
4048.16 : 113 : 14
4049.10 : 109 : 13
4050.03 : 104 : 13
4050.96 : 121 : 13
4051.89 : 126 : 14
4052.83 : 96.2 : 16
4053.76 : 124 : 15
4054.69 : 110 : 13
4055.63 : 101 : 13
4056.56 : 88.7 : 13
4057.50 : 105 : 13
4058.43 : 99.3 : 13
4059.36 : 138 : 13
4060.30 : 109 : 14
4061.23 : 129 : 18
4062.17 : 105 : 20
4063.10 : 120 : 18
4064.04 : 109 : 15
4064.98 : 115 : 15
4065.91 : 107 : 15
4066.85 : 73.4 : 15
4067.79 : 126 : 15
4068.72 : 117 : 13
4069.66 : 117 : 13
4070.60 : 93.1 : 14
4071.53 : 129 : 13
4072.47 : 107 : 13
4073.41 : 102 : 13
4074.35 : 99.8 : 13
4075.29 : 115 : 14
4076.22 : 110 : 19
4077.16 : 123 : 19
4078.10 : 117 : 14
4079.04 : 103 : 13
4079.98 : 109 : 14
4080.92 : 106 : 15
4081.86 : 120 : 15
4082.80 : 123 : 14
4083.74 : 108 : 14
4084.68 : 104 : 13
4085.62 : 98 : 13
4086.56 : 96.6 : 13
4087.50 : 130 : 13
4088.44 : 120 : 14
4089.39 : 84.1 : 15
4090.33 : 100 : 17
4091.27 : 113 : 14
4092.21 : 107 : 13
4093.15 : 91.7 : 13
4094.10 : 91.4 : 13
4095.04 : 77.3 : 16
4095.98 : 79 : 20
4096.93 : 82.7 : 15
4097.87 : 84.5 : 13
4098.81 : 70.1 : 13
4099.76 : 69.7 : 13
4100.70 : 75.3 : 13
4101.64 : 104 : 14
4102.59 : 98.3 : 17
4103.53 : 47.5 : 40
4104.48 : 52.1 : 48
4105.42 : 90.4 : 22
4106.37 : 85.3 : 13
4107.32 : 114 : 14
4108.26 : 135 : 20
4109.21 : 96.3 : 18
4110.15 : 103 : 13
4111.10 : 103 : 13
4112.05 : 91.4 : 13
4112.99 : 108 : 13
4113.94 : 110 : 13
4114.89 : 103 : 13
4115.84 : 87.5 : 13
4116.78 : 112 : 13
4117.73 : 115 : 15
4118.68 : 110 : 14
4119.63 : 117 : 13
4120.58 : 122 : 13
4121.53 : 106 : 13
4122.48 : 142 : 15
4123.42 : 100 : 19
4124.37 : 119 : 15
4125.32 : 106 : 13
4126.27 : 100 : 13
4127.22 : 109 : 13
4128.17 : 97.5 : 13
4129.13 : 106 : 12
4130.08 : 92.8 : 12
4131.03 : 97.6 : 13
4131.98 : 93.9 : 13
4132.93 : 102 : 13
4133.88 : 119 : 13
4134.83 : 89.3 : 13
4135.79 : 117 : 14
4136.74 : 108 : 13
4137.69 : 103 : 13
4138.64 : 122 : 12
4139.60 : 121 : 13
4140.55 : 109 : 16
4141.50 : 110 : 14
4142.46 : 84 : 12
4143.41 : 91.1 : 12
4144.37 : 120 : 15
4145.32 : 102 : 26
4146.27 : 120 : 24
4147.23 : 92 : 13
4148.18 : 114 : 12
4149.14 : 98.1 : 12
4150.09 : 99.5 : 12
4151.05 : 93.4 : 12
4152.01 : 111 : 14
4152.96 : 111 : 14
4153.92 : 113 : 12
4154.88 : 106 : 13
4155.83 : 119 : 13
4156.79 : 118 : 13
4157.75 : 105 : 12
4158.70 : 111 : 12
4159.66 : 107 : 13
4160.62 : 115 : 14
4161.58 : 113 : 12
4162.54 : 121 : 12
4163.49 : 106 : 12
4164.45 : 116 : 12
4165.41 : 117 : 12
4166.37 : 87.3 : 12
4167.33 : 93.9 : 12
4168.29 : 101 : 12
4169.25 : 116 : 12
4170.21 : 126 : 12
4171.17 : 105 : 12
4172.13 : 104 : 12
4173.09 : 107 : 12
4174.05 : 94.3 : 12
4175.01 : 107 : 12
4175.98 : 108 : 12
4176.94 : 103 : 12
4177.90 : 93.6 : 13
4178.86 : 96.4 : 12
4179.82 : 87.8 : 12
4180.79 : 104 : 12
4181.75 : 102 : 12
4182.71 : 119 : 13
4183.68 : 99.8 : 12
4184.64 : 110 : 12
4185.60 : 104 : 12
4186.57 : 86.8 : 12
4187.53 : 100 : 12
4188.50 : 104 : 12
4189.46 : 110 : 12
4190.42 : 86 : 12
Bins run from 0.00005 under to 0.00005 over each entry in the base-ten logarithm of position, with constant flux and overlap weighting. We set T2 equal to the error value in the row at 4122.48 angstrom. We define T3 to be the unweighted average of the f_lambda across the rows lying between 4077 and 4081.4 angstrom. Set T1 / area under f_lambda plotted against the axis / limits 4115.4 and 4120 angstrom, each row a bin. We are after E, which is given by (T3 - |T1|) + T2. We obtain -372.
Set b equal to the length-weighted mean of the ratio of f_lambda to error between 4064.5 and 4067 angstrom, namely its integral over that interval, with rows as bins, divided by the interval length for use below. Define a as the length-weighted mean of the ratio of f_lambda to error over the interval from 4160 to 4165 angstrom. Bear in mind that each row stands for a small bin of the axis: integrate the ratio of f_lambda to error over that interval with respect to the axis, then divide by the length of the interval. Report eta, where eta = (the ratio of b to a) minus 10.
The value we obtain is -9.27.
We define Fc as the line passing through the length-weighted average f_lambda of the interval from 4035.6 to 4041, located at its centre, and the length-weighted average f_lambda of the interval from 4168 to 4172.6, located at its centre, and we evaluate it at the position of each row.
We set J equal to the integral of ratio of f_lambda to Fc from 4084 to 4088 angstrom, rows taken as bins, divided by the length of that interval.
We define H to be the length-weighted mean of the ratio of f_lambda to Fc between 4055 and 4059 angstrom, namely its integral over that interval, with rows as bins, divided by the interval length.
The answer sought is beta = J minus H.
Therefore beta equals 0.1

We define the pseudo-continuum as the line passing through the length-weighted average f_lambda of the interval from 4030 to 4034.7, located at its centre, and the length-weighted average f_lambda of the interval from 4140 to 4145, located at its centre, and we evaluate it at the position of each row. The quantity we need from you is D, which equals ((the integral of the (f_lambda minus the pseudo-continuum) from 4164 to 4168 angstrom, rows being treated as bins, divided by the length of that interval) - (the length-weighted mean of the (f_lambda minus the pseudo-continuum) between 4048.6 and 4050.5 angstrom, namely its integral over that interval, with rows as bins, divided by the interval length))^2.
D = 40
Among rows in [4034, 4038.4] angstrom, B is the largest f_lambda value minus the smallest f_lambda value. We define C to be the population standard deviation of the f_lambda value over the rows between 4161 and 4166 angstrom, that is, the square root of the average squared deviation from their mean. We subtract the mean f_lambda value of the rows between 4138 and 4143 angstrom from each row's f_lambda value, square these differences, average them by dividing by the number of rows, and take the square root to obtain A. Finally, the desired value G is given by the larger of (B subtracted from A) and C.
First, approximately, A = 14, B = 56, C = 5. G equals 5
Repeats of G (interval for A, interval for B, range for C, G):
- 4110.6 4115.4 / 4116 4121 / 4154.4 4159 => 6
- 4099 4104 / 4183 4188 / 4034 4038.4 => 21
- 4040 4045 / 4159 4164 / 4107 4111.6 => 14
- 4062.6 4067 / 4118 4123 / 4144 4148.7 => 11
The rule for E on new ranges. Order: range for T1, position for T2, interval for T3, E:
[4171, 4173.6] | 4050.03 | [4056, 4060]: -153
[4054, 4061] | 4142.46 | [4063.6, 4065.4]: -636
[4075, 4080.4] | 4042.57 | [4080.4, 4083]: -480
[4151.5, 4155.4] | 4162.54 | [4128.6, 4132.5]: -321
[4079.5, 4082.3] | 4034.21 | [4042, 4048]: -192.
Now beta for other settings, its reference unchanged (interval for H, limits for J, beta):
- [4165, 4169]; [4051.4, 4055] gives 0.1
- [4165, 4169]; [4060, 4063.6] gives 0.1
